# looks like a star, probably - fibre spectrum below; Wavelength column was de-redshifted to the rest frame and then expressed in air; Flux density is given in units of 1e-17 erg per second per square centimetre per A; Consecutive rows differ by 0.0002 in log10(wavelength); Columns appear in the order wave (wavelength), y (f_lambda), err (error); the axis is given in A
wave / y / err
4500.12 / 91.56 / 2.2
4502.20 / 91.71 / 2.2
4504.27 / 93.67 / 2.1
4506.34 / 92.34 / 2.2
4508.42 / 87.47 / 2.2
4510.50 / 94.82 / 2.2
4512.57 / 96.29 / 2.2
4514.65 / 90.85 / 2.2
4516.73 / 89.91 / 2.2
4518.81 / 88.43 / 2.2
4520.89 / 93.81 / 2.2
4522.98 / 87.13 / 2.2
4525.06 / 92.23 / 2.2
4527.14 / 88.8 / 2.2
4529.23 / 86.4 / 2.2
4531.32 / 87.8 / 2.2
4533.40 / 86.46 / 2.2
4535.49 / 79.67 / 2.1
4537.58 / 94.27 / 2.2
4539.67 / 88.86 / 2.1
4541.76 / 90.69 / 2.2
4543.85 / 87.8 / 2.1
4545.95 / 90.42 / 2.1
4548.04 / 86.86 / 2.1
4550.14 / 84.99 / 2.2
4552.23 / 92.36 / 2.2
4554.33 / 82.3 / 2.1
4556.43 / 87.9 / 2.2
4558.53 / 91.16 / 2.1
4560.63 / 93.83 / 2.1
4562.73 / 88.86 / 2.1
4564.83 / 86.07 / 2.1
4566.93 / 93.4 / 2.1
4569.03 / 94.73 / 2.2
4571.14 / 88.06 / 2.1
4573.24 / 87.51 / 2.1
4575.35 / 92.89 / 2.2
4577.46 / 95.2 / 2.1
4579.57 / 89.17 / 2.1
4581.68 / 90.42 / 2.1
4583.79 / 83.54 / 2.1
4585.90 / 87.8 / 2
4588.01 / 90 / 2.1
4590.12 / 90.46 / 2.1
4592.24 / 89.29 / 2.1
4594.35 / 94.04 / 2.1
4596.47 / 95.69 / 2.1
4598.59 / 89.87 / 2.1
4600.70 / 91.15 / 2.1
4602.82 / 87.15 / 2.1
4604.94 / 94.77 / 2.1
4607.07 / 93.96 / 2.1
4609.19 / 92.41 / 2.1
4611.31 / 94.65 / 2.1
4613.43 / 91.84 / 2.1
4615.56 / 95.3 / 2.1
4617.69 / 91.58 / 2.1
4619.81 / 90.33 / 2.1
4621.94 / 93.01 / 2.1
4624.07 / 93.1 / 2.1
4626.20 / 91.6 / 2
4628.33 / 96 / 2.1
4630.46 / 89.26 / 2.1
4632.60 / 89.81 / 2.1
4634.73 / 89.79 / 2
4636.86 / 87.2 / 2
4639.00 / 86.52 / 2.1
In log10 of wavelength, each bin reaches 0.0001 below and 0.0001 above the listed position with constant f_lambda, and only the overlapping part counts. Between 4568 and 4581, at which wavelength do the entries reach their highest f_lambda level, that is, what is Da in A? 4577.46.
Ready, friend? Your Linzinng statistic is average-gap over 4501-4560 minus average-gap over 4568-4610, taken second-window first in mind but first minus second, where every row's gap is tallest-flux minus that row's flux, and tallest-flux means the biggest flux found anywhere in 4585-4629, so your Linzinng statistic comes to 1.4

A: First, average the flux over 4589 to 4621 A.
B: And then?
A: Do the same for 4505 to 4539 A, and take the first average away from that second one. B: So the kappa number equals -2.4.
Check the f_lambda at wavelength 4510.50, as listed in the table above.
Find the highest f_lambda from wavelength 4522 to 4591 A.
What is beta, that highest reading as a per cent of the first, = 100.4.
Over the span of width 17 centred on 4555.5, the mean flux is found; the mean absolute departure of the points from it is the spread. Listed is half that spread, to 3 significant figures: 1.51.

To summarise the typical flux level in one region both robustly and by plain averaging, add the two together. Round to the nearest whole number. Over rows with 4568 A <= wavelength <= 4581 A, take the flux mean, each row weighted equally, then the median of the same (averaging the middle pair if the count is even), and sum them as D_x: 182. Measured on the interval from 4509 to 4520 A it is 183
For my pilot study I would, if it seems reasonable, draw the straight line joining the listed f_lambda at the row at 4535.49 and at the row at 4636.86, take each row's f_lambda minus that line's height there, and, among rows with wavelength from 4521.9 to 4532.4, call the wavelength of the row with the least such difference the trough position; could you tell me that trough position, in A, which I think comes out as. 4529.23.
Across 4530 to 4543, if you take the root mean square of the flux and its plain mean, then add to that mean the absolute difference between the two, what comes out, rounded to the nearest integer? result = 88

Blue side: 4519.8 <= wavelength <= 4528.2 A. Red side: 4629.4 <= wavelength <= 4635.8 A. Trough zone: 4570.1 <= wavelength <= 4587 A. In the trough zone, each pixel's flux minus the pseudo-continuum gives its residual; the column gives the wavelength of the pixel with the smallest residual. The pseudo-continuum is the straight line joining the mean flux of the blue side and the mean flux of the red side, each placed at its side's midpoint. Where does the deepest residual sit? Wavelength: 4583.79 A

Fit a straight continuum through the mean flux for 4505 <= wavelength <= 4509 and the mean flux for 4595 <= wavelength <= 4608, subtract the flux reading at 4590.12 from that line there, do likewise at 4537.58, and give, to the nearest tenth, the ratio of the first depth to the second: -0.4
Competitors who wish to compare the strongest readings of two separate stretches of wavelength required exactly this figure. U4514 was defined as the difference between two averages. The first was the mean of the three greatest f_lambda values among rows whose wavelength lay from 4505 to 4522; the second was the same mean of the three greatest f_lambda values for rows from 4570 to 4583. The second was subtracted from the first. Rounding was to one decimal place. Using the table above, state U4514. 2.1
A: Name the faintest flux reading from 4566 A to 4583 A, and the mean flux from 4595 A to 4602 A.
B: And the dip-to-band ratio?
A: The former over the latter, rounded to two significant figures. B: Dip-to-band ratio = 0.95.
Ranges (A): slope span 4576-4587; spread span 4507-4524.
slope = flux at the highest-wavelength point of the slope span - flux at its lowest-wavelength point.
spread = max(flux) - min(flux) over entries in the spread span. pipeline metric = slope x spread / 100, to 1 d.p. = -0.7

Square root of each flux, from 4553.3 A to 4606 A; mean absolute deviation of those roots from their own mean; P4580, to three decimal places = 0.148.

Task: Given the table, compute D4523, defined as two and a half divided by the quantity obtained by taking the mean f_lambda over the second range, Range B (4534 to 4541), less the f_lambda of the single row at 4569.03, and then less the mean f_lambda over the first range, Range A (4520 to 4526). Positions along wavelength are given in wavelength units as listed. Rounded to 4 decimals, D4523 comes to -0.0255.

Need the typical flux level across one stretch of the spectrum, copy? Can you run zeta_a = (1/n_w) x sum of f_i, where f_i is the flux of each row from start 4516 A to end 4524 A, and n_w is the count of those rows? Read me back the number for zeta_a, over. 90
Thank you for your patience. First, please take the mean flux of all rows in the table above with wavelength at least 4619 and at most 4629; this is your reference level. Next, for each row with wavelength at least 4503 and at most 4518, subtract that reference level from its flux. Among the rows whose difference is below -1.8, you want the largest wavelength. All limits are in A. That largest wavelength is 4516.73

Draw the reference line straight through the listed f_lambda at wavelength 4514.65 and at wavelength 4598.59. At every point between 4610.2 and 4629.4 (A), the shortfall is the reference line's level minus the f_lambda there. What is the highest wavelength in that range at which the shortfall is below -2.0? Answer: 4628.33 A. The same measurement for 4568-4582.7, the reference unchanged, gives 4577.46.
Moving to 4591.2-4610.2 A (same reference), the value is 4609.19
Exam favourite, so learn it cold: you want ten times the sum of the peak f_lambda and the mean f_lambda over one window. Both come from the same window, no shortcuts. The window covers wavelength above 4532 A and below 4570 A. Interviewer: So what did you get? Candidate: 1837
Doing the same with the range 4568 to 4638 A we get 1873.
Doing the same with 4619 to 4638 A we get 1871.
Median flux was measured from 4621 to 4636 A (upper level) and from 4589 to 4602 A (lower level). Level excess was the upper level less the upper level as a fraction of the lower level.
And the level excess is 90.6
